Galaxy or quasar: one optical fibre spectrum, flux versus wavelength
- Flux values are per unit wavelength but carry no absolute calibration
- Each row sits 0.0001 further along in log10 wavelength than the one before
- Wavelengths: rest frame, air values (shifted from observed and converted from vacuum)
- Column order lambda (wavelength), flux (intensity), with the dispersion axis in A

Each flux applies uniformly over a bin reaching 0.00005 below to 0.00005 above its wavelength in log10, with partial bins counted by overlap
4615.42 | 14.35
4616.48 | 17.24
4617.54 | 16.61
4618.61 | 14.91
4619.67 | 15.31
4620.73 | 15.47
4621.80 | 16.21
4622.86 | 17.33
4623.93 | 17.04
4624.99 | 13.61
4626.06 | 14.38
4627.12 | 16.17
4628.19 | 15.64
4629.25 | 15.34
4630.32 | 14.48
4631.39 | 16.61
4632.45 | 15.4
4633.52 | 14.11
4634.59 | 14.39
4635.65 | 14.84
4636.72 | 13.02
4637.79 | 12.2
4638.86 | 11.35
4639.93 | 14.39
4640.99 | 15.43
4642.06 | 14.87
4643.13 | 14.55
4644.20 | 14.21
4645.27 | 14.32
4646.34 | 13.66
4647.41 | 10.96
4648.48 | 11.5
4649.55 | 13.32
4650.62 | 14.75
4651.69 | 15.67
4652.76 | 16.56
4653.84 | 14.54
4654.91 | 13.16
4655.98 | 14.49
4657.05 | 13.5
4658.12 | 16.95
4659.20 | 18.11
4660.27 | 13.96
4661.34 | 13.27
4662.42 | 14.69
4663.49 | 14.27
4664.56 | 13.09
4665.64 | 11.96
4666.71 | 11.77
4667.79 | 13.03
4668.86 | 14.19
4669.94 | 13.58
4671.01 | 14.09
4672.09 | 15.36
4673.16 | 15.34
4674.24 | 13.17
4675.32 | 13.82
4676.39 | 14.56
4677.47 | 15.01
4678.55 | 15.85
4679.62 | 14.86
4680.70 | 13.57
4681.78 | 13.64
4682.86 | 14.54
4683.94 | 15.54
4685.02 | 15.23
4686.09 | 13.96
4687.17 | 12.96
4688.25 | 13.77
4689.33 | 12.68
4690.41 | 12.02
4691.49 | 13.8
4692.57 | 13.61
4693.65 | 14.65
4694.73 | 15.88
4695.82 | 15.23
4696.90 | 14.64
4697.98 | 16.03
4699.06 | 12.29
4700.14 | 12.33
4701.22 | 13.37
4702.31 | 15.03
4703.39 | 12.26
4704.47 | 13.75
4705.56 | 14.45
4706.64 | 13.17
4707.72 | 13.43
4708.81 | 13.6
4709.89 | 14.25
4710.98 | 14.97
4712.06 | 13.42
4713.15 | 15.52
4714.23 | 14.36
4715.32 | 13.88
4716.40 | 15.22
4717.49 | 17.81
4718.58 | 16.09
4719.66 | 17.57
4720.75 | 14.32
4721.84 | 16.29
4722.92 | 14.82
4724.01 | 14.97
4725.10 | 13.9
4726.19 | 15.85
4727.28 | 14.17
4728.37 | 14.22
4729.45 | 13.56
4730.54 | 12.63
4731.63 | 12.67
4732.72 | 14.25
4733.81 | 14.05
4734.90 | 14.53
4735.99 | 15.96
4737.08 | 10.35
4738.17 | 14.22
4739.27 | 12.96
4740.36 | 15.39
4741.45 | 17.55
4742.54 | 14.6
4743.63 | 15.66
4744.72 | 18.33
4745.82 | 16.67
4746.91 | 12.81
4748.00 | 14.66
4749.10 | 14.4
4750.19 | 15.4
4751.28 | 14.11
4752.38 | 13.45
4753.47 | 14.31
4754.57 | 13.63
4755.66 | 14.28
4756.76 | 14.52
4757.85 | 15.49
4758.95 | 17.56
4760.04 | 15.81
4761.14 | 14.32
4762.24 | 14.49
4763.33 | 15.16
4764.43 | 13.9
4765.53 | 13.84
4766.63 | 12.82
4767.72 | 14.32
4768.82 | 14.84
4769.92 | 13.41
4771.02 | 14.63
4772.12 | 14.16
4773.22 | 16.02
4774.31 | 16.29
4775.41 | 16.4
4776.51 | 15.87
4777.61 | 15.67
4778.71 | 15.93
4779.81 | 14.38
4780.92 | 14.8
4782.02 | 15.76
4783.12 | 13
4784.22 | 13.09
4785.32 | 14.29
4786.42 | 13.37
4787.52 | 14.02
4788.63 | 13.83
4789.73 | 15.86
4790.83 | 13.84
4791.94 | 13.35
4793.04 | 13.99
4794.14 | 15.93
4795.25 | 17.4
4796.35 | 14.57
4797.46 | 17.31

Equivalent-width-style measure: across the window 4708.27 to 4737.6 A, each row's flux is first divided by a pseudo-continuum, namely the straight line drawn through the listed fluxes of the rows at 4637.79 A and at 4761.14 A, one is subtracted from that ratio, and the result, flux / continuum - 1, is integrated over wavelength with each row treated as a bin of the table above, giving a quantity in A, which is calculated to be 1.95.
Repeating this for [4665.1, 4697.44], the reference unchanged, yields 2.82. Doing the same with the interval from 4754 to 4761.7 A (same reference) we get 0.44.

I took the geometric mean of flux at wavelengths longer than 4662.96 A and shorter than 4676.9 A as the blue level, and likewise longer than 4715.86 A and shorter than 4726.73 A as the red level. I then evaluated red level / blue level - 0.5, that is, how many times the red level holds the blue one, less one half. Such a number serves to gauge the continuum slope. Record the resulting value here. 0.64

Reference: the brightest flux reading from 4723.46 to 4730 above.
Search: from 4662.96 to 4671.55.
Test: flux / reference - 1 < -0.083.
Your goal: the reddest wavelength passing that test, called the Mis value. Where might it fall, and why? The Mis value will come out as 4671.01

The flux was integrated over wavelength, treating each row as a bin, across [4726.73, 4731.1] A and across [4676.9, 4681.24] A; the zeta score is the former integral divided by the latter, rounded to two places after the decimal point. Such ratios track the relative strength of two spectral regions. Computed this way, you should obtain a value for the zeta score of 0.93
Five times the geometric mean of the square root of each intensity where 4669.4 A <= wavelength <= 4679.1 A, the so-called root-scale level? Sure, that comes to 19.0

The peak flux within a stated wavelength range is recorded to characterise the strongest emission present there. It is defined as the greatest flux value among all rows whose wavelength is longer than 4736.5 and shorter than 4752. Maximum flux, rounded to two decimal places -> 18.33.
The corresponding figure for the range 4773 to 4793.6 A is 16.40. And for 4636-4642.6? 15.43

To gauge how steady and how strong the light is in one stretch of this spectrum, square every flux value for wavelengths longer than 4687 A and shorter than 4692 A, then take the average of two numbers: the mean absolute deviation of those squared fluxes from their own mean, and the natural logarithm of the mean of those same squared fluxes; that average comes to 10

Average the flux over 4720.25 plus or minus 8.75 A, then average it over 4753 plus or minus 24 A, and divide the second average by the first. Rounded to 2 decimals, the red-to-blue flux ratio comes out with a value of 0.97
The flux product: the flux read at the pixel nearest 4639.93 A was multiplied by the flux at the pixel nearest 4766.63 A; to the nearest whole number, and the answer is 184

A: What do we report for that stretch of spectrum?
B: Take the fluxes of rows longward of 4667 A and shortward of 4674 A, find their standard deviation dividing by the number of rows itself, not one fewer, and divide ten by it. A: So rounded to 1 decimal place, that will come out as 11.7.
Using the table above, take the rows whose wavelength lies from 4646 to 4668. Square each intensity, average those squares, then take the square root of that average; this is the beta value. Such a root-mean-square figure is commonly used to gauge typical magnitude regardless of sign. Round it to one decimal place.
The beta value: 14.1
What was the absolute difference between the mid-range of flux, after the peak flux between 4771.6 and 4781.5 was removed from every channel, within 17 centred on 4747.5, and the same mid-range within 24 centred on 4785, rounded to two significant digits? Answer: 0.37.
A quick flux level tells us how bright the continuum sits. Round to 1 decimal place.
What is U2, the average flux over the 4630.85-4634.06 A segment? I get 15.4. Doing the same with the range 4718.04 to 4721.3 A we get 16.0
